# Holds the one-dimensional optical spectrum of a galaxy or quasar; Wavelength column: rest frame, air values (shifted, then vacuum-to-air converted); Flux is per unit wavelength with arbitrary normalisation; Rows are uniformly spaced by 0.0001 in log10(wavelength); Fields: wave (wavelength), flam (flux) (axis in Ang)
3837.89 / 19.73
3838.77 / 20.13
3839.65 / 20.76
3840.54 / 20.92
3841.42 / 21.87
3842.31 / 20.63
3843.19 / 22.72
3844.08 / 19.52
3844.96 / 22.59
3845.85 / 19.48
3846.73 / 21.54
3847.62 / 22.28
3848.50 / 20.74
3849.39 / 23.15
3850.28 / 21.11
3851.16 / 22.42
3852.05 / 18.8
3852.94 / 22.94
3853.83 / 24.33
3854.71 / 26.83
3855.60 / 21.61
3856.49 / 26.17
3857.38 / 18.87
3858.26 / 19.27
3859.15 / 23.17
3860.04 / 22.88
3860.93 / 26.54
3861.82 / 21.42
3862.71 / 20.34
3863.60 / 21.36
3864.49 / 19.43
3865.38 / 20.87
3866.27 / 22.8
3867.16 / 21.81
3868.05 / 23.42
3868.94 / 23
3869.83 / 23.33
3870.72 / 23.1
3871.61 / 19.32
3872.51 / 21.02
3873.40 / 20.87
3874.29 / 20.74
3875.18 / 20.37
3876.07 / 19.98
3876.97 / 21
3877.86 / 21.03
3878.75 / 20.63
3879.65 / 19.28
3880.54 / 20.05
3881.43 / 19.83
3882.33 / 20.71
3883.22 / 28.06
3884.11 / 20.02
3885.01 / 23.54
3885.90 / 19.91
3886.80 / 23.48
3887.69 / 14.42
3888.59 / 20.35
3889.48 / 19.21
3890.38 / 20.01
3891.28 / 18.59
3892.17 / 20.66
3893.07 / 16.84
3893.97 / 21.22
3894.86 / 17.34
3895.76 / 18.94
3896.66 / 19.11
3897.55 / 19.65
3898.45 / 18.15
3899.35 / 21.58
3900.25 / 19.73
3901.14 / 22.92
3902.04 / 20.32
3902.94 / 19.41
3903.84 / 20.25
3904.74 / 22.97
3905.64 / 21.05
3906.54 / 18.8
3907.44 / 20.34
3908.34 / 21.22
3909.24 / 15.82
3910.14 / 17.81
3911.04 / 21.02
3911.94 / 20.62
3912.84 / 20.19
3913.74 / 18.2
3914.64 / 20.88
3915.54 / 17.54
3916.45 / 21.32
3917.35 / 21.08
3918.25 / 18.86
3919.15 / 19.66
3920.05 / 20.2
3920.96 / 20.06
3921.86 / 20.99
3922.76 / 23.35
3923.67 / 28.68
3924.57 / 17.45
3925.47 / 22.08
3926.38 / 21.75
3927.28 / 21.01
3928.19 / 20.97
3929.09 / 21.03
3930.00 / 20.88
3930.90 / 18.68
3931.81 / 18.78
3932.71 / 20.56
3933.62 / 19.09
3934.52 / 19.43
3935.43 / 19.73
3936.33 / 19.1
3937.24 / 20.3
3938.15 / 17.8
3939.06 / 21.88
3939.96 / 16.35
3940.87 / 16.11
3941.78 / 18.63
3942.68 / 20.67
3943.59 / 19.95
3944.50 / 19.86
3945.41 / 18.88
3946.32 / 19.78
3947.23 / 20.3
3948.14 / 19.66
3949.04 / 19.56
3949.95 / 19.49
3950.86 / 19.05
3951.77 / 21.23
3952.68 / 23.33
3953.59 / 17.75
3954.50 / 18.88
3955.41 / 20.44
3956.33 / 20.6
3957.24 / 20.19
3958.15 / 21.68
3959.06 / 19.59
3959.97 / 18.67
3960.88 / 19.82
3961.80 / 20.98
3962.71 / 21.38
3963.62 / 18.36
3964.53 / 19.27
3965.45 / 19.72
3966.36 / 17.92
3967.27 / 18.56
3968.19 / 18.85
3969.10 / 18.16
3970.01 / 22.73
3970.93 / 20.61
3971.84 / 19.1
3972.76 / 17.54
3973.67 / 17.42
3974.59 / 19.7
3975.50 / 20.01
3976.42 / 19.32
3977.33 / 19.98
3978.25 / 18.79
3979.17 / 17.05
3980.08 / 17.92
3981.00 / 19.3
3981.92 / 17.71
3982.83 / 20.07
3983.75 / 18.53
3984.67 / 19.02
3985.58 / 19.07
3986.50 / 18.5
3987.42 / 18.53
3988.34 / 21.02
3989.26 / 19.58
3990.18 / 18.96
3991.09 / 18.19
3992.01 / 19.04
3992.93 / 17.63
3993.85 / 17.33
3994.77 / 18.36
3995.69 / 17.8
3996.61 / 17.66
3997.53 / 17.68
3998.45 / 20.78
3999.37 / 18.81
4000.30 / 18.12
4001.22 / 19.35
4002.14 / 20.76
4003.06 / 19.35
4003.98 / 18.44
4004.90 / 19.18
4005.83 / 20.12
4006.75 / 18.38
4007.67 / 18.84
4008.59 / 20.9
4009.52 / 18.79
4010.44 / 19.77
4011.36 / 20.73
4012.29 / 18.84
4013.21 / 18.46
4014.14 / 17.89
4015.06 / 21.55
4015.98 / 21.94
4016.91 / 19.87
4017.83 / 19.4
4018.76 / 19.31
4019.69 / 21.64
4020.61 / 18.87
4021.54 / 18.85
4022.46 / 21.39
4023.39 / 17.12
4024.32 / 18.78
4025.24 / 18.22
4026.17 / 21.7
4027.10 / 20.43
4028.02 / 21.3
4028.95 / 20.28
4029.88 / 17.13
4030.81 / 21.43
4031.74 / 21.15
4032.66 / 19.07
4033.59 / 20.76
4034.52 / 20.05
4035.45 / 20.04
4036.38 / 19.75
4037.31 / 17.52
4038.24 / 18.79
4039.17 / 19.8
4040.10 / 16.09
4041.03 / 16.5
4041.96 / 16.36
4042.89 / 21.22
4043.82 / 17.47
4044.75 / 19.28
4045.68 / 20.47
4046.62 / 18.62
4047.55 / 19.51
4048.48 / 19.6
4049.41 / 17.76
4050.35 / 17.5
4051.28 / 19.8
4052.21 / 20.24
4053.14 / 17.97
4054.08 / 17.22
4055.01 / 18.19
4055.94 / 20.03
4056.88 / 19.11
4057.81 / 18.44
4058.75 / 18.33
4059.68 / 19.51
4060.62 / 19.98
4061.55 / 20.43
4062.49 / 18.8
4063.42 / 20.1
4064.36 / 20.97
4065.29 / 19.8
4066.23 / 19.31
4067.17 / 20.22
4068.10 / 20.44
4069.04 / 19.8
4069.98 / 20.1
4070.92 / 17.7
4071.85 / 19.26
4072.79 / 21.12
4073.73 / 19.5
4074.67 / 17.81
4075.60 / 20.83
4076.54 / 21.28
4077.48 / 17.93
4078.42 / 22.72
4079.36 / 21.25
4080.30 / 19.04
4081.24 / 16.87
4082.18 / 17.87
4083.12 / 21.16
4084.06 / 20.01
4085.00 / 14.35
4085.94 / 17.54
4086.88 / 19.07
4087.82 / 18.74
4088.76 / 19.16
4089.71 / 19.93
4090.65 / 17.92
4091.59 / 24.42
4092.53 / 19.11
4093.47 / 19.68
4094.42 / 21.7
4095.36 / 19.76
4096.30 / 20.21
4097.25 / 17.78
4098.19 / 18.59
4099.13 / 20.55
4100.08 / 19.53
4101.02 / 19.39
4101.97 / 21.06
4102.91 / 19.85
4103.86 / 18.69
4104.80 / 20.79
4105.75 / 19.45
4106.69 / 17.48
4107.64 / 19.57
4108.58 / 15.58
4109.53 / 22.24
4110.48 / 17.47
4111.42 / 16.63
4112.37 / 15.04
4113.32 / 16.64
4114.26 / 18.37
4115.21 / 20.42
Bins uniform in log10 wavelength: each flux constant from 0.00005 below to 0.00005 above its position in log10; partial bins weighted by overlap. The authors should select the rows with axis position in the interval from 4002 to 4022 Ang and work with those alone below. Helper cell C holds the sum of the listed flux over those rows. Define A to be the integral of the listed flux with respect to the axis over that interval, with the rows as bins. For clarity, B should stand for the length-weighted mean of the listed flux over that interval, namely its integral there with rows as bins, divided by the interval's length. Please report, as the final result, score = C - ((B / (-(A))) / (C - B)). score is 432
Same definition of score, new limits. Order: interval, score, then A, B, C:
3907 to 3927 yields 449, 409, 20.4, 449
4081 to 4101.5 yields 423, 395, 19.3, 423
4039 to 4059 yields 410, 372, 18.6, 410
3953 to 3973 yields 431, 392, 19.6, 431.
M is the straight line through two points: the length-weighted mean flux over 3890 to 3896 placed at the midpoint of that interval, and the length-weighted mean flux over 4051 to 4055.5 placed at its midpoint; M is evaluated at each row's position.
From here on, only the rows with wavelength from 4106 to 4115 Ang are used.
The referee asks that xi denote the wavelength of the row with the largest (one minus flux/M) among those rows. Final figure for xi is 4112.37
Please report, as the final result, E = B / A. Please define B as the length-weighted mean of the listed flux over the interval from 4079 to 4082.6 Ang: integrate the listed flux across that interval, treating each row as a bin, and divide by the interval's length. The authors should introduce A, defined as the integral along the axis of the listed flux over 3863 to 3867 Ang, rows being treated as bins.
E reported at 0.221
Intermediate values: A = 85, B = 18.7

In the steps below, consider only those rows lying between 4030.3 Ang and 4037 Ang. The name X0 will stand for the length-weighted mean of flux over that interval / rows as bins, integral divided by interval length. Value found 20.2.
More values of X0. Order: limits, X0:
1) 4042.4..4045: 19.3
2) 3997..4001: 18.8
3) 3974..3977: 19.6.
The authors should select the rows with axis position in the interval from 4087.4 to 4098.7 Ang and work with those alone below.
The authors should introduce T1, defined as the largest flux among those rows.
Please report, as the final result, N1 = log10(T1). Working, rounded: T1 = 24.42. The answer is 1.39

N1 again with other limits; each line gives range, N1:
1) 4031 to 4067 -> 1.33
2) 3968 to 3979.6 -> 1.36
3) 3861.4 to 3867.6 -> 1.36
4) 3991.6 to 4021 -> 1.34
